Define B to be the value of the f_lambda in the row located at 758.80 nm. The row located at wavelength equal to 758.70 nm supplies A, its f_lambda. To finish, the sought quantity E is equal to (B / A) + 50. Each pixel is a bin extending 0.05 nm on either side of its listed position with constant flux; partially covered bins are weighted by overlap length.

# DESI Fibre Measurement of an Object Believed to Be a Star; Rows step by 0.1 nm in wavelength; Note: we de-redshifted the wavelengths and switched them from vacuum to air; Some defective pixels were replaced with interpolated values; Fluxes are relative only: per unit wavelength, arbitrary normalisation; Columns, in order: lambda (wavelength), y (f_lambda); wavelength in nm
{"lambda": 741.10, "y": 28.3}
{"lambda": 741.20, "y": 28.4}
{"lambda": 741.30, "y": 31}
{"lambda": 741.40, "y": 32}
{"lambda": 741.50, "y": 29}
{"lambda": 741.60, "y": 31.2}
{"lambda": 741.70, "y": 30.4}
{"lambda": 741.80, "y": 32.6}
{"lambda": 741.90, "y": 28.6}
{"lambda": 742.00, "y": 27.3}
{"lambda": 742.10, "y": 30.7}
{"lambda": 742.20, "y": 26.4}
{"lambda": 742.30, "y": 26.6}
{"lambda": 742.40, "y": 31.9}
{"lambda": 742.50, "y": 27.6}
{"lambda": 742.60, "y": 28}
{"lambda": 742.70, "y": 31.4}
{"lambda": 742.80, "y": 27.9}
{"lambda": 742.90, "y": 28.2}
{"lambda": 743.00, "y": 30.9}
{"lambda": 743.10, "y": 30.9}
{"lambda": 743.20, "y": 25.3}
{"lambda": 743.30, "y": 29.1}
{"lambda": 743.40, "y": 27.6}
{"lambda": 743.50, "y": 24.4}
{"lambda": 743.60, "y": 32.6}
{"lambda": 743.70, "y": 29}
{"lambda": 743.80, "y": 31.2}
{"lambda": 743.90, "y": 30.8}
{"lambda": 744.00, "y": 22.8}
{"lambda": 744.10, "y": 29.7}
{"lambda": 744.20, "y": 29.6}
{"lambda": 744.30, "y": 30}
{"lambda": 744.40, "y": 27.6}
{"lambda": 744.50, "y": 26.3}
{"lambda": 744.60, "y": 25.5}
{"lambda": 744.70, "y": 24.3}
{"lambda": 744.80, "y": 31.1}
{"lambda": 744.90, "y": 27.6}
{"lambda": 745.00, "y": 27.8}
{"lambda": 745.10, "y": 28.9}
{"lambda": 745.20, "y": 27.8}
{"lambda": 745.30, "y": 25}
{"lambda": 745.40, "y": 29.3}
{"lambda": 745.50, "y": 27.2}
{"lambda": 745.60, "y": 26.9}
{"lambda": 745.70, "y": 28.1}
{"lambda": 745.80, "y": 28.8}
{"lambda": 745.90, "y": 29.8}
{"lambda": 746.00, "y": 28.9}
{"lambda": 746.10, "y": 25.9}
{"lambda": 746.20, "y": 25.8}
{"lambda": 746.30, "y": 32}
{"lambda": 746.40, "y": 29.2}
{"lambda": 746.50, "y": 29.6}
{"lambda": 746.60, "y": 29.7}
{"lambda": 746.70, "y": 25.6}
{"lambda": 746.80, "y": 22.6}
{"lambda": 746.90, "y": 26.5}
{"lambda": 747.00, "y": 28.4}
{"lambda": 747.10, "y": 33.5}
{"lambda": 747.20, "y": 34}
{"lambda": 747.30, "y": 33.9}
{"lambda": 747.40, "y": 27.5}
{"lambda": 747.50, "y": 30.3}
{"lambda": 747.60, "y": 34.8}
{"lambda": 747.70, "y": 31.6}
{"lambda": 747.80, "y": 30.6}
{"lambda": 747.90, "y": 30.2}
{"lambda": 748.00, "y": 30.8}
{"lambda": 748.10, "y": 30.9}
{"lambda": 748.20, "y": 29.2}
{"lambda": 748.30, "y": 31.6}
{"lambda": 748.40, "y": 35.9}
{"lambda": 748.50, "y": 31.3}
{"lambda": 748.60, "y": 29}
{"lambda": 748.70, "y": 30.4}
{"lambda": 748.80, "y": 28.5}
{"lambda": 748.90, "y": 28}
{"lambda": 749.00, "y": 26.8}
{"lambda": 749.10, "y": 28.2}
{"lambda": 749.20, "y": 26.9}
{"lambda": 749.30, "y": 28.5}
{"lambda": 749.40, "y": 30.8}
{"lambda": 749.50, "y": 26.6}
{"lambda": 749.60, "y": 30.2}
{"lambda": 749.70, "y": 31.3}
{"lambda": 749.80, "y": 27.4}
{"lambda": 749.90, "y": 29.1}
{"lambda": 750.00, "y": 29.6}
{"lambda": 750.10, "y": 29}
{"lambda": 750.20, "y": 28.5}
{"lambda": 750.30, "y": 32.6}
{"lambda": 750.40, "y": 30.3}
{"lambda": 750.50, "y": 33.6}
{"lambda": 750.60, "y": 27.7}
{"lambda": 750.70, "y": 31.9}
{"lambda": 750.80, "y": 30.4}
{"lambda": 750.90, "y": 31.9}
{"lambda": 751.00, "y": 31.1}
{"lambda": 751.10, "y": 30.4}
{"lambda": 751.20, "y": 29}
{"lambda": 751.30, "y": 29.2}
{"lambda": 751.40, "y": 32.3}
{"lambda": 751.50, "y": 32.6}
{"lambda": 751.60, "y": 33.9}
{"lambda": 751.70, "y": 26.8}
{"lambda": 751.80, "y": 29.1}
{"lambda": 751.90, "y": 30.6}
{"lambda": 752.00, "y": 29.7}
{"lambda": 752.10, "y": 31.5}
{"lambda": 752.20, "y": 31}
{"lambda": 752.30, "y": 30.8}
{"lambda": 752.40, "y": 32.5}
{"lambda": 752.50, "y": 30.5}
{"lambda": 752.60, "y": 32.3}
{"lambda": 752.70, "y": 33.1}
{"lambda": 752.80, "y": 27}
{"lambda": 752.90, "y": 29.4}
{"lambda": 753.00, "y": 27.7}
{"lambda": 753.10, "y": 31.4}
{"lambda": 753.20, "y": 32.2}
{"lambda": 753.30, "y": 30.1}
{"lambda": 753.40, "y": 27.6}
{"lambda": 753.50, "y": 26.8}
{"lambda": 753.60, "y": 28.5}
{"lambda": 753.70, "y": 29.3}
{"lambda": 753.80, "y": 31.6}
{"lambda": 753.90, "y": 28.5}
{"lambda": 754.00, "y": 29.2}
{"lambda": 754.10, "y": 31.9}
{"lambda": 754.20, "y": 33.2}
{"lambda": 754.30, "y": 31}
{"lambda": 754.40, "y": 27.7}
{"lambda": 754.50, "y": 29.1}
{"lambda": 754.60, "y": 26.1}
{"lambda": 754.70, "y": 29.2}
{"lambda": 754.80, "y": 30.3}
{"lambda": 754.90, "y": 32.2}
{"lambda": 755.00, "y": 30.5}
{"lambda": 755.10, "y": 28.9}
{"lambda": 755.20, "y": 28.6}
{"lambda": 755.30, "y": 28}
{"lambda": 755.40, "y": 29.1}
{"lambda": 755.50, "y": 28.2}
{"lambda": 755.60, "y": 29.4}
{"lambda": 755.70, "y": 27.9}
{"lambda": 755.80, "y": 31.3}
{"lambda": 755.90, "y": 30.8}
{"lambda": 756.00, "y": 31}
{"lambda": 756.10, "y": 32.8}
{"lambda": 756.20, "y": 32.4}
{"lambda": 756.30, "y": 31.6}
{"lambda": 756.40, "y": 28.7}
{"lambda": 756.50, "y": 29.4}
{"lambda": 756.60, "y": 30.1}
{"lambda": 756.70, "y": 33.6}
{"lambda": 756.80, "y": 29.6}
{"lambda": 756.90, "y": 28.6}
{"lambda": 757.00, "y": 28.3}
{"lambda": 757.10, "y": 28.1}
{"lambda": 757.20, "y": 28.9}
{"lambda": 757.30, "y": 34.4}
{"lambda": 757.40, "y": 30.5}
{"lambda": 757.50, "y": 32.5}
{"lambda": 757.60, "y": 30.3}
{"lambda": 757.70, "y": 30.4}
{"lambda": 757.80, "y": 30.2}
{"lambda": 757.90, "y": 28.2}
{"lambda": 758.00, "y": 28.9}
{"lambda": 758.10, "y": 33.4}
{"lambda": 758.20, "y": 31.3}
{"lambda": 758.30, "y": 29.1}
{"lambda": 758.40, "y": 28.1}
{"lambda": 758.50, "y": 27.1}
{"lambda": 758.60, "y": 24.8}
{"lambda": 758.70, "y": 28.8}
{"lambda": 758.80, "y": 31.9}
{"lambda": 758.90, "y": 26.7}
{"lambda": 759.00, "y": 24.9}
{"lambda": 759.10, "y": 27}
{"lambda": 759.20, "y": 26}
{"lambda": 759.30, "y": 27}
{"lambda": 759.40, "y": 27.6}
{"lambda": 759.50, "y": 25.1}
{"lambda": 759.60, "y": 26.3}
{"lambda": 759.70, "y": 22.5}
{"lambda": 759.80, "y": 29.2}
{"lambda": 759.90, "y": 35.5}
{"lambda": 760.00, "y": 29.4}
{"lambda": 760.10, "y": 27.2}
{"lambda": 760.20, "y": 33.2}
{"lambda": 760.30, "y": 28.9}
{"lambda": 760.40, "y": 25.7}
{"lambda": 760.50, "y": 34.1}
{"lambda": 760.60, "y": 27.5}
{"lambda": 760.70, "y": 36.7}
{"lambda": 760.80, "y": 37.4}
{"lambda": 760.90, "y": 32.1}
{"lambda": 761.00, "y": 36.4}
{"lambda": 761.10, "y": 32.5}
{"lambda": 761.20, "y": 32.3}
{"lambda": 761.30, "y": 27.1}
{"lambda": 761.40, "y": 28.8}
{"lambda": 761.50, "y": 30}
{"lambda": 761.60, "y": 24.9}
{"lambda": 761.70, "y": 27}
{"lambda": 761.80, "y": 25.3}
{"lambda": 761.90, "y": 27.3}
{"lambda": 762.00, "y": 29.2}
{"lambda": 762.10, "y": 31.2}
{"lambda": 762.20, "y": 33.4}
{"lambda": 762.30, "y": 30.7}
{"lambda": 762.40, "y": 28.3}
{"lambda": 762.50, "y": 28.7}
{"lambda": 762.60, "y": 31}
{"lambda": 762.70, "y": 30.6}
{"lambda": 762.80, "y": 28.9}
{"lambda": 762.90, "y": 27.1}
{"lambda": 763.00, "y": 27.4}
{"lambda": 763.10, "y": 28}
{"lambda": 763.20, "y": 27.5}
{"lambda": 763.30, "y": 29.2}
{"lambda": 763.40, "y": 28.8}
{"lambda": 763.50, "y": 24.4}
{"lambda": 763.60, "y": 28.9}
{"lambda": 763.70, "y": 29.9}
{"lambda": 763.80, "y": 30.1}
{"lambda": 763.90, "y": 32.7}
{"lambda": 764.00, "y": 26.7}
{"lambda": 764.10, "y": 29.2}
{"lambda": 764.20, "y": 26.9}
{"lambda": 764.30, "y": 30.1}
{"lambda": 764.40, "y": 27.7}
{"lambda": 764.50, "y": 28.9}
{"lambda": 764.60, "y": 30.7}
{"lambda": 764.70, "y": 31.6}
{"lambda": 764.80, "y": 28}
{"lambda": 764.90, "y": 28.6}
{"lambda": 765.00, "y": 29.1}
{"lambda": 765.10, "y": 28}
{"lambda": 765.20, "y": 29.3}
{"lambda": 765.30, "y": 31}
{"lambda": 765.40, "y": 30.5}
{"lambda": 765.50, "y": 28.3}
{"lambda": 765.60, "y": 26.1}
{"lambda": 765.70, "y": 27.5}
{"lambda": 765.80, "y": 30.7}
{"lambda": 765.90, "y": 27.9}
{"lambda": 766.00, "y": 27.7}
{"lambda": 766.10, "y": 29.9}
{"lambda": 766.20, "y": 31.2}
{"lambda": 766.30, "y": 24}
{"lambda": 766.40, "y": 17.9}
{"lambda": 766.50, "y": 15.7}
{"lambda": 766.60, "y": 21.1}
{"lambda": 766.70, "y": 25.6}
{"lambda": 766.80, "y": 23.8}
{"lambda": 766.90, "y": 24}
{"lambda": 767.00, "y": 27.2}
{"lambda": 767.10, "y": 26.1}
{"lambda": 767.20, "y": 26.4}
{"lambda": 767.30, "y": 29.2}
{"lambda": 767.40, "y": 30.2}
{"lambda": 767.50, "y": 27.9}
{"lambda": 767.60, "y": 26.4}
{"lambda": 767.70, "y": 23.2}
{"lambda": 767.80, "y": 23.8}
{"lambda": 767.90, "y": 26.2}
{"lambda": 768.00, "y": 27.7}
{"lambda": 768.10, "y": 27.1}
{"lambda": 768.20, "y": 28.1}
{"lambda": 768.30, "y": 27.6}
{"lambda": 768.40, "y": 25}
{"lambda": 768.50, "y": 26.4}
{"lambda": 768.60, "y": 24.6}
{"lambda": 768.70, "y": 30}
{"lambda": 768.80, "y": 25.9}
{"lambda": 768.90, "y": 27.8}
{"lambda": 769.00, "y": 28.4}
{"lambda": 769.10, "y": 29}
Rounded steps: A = 28.8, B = 31.9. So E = 51.11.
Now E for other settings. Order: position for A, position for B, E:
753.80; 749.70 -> 50.99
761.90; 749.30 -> 51.04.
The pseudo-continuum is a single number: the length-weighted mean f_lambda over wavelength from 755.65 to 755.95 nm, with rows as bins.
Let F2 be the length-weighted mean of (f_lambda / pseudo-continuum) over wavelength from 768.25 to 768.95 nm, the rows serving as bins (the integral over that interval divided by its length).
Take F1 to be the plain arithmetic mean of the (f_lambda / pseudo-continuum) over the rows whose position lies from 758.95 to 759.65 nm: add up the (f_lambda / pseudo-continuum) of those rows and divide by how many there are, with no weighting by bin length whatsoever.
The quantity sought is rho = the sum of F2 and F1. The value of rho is 1.77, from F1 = 0.876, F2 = 0.89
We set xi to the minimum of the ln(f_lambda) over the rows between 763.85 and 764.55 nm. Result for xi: 3.28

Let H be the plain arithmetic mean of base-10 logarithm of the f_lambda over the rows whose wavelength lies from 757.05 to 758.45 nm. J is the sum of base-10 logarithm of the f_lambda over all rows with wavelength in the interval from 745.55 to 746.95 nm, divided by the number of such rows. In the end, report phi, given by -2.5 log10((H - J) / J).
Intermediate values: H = 1.48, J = 1.44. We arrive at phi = 3.9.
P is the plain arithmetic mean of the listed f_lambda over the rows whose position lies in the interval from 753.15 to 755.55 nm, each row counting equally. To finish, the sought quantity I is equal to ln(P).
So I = 3.38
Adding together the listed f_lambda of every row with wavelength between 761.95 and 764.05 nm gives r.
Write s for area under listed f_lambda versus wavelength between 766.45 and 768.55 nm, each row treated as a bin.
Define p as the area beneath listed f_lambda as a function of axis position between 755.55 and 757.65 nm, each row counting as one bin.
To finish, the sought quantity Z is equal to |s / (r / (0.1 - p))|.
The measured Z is 5.6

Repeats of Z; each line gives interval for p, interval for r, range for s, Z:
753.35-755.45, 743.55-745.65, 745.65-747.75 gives 6.4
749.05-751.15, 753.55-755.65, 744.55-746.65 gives 5.9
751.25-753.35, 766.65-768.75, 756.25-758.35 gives 7.3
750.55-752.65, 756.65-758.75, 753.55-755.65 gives 6.4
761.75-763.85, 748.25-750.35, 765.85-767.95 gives 5.2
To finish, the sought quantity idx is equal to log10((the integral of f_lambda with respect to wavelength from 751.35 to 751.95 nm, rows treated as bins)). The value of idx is 1.27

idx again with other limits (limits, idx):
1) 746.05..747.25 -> 1.54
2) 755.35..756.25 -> 1.44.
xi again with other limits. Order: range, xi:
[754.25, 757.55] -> 3.26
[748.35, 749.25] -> 3.29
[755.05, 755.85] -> 3.33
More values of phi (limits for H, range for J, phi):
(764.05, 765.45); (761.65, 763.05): 6.3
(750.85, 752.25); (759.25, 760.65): 4.1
